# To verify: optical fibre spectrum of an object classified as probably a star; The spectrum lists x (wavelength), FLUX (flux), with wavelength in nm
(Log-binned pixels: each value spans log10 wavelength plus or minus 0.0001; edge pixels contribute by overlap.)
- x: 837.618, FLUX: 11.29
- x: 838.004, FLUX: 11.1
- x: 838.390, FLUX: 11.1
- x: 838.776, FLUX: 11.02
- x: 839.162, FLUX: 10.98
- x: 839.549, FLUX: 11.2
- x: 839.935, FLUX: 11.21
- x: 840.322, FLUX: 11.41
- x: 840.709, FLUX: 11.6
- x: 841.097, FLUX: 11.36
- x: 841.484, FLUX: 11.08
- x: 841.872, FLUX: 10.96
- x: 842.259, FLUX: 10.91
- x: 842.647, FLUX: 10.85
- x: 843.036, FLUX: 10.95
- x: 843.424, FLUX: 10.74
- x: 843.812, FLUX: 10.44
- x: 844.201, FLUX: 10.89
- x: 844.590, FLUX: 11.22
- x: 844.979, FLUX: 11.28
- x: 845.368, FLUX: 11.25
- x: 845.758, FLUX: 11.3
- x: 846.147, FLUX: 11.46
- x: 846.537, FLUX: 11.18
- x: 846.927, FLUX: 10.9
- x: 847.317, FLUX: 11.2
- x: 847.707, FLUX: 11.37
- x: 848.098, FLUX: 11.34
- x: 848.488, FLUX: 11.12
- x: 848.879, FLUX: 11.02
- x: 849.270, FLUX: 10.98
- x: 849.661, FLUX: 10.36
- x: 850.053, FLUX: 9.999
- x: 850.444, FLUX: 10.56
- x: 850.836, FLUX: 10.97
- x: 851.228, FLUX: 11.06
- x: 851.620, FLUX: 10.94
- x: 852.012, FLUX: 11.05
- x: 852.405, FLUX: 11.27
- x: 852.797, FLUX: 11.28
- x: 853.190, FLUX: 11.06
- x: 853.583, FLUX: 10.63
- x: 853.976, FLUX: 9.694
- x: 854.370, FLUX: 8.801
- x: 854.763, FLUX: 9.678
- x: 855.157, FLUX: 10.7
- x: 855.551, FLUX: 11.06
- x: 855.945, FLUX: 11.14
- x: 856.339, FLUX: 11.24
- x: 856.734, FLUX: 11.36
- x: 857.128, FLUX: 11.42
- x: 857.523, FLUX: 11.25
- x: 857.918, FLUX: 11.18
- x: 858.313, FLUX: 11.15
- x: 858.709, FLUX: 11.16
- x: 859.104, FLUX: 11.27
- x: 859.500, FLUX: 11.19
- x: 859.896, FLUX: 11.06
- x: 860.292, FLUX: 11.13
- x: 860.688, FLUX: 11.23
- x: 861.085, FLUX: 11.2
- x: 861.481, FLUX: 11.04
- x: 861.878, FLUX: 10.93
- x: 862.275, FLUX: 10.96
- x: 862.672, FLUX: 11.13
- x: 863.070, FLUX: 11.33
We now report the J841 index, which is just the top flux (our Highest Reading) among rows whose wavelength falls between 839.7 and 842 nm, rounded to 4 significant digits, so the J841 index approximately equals 11.60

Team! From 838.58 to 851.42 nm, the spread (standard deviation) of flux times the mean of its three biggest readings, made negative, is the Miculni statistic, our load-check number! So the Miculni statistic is -4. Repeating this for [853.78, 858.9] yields -9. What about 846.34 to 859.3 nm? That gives -7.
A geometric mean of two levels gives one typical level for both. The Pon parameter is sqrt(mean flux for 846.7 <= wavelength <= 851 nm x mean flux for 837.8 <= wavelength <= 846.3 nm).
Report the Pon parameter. 11.0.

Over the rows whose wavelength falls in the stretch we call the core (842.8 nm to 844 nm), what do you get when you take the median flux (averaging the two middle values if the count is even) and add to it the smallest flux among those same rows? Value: 21.2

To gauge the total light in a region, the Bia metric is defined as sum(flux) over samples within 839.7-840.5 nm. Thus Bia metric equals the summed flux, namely 23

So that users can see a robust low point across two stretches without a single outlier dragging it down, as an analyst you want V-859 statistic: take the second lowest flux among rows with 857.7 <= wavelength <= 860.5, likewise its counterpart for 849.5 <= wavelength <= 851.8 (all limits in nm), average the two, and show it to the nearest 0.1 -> 10.7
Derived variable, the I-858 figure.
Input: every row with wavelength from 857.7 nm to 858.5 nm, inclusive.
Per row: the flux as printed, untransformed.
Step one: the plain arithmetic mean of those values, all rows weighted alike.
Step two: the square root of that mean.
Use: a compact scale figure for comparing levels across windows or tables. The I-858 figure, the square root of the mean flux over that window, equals 3.34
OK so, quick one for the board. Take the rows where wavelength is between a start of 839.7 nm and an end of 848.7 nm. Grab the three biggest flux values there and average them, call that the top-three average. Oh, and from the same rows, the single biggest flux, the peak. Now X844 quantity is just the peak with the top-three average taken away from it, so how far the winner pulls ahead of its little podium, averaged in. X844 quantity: 0.11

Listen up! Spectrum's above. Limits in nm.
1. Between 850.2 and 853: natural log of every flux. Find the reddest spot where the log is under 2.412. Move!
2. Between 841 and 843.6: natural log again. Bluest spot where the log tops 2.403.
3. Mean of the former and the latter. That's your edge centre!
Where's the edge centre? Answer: 846.55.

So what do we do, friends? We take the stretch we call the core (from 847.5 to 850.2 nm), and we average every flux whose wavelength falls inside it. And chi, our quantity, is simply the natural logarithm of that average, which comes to 2.39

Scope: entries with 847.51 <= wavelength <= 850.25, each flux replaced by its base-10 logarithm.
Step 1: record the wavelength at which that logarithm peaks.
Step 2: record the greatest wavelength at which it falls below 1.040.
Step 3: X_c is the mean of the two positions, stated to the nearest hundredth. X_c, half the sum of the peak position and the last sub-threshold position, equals 848.88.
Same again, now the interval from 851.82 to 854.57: 853.58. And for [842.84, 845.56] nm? 844.59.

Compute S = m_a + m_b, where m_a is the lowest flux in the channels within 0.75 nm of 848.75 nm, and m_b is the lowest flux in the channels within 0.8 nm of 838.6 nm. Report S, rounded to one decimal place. 22.0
